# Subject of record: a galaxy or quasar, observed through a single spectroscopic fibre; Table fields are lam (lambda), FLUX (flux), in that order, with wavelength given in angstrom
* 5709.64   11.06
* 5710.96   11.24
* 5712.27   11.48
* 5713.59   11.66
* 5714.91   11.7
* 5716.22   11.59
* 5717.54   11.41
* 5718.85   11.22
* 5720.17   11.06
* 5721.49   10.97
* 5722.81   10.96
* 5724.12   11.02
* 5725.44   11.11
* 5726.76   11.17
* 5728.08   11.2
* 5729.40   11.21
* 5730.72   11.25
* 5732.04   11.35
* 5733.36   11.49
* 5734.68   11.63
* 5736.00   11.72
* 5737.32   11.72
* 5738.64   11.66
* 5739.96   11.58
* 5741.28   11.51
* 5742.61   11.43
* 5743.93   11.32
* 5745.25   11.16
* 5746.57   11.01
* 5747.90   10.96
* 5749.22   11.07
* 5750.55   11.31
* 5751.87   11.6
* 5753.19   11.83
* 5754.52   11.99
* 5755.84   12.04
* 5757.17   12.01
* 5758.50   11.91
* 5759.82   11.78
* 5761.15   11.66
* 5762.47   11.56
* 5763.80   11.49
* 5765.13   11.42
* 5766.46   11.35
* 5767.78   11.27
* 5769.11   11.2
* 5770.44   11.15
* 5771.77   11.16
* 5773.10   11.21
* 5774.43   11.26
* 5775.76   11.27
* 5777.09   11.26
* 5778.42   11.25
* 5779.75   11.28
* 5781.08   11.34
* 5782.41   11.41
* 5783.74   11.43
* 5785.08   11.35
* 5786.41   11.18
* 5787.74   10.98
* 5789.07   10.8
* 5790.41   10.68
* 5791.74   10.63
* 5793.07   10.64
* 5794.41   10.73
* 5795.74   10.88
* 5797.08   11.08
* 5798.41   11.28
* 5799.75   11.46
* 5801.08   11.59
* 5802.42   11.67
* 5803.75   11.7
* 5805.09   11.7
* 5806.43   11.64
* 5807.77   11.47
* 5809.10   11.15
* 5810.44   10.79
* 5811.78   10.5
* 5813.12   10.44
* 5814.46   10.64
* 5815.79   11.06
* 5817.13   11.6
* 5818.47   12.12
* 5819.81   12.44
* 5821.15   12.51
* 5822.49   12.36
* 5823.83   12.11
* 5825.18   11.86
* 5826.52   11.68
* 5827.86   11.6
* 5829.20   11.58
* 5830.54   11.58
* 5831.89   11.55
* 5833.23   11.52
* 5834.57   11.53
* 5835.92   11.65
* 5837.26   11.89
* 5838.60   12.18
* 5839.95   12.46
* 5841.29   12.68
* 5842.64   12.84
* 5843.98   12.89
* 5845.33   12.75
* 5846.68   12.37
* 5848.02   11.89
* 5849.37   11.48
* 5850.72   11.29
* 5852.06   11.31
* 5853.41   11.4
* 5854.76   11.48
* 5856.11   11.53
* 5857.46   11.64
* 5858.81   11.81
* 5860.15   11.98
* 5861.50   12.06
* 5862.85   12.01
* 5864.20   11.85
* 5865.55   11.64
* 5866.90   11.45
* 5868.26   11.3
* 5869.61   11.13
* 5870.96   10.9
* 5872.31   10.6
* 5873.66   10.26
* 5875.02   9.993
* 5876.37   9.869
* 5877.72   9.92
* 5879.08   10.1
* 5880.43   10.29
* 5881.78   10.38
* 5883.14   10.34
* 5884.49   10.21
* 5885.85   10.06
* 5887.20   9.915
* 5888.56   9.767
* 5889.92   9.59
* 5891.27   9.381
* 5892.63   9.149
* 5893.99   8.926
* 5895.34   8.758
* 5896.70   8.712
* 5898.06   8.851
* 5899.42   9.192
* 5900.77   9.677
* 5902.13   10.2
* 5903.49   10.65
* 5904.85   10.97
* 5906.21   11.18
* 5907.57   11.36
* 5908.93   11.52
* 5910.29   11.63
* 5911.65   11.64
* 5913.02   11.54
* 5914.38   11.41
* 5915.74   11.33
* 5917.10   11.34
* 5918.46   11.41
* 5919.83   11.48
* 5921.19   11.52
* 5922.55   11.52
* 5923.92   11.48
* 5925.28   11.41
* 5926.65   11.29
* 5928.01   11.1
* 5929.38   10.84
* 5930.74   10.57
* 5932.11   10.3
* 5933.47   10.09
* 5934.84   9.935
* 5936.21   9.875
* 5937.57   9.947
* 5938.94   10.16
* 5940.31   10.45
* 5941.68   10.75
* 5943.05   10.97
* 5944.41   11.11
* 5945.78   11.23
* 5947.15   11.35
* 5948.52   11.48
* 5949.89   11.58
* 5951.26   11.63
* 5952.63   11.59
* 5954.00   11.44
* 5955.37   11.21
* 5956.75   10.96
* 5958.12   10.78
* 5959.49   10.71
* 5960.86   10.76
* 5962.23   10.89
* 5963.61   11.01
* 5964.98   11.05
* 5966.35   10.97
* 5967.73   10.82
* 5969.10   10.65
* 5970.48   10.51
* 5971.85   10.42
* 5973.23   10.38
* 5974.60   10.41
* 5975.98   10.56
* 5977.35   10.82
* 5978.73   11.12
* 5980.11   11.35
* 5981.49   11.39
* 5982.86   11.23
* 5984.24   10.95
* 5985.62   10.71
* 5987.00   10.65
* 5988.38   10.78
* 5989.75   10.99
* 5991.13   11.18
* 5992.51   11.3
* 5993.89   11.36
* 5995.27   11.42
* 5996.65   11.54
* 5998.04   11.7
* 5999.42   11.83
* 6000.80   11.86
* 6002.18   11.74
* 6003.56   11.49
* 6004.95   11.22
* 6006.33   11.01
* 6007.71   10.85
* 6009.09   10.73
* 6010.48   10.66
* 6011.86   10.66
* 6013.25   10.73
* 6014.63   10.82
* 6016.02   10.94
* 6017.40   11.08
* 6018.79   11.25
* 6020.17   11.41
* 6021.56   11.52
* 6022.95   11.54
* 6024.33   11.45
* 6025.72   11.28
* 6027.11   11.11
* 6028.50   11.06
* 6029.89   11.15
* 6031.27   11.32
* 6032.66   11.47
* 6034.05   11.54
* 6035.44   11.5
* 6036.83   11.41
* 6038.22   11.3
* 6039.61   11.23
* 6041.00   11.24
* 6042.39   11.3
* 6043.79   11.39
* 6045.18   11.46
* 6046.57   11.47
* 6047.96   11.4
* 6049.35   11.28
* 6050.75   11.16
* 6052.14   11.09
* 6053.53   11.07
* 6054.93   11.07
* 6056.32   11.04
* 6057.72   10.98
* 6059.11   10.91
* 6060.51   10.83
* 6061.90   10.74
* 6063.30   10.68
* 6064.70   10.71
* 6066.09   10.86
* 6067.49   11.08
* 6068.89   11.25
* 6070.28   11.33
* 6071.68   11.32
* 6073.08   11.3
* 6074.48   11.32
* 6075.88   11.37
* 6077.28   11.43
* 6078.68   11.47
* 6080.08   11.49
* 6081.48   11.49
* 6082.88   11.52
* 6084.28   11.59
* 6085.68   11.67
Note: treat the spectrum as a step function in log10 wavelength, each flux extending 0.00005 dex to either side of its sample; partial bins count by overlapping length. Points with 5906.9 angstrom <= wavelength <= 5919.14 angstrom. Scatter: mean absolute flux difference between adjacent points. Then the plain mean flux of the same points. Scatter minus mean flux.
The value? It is -11.4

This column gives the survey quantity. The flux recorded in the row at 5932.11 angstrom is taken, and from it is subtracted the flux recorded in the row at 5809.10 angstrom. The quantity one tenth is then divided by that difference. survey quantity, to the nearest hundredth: -0.12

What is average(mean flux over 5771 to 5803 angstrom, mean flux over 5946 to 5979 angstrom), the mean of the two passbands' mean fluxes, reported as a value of 11.1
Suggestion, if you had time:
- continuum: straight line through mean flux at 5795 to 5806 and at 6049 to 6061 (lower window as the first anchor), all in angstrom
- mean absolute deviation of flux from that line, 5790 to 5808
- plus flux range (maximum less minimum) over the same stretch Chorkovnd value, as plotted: 1.5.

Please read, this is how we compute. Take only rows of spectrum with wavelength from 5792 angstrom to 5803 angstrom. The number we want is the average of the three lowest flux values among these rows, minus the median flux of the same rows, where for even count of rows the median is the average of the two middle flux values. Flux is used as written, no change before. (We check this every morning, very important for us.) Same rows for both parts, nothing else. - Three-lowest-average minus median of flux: -0.43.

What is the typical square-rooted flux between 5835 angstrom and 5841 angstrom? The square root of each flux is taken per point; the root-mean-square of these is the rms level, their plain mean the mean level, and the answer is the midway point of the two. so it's 3.47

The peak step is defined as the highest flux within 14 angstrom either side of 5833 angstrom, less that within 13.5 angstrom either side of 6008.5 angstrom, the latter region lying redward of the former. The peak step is 1.0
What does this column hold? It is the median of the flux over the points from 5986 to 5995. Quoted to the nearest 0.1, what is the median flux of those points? 11.1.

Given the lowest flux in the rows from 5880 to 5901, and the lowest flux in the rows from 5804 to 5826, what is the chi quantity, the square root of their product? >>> 9.5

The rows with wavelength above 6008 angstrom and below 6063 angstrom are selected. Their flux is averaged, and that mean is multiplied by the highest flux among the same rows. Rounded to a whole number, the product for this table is 129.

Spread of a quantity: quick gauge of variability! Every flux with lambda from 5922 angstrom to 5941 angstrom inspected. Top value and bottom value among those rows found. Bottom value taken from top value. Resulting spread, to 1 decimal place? 1.6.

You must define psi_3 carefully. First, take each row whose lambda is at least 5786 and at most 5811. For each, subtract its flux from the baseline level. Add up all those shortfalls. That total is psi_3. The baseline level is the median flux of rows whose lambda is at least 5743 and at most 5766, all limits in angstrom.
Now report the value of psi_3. 8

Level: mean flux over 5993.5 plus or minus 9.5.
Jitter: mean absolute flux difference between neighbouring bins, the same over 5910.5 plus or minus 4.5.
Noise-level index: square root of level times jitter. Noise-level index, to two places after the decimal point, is 1.14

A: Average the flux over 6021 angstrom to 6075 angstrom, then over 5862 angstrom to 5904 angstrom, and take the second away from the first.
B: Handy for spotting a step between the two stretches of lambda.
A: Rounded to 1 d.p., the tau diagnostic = 1.0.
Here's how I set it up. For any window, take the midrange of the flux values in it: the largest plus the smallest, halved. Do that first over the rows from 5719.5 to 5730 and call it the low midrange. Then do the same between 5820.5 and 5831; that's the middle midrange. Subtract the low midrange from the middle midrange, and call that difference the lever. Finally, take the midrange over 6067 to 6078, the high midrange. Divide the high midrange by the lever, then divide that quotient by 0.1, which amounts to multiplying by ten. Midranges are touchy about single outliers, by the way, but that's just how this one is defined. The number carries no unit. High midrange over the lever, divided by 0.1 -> 117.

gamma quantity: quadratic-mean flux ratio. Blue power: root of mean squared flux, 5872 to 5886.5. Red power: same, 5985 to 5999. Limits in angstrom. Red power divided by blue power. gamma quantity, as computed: 1.10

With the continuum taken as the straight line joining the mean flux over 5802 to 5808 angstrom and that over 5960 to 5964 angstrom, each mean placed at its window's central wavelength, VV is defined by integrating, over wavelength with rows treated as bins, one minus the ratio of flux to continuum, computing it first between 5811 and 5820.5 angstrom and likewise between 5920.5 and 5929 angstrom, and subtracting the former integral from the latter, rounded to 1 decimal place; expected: -0.5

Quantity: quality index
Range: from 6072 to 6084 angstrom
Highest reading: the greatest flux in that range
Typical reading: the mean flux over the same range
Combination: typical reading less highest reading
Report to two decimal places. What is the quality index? -0.10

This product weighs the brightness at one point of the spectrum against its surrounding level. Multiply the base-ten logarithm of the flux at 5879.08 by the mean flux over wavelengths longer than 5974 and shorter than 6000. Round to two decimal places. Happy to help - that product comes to 11.17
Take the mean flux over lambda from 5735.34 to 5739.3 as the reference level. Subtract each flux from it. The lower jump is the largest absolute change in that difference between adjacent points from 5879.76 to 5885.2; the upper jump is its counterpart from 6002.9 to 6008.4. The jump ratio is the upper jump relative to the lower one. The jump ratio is 2.1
